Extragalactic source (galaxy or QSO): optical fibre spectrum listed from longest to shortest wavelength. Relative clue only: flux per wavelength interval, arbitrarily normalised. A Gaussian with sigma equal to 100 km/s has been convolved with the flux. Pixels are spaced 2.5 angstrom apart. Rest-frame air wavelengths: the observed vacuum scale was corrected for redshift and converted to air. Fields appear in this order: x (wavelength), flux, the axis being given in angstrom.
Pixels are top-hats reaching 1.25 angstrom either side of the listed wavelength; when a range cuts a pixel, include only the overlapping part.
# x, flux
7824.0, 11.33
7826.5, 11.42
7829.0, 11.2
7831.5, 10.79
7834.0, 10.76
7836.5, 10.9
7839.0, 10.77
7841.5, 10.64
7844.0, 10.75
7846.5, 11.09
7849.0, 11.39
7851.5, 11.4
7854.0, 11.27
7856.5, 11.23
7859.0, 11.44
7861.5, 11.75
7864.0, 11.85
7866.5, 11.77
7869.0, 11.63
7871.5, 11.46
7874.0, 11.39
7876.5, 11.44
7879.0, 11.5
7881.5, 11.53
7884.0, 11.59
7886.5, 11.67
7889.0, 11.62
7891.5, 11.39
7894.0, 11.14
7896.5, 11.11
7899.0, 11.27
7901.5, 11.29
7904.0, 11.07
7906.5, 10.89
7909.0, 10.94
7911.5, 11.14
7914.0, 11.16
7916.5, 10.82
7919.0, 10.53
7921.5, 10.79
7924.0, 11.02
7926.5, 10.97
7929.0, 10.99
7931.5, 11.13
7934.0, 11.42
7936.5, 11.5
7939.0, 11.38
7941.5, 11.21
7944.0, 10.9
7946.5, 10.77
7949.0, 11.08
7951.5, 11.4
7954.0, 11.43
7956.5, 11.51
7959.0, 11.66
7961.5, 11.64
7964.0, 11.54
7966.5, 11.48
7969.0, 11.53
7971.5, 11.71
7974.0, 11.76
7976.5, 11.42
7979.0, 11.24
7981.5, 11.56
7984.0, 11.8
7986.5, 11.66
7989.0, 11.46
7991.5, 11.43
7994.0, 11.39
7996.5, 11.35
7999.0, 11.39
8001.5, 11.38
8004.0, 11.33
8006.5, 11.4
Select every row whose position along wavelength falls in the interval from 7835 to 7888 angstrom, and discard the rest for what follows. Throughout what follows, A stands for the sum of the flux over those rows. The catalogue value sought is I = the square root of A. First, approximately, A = 238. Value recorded 15.4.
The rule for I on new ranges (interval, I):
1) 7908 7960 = 15.3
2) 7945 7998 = 15.5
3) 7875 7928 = 15.3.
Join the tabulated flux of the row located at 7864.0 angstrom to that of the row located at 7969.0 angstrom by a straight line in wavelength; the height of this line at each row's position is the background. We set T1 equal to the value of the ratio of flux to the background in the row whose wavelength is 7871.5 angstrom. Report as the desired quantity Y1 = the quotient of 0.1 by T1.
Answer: 0.103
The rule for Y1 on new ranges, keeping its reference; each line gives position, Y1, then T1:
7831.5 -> 0.111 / 0.90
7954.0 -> 0.101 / 0.99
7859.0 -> 0.104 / 0.96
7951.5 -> 0.102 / 0.98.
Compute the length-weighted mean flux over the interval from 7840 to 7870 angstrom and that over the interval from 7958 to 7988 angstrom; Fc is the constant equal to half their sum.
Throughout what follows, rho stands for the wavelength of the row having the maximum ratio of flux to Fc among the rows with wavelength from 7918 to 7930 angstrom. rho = 7924.0 angstrom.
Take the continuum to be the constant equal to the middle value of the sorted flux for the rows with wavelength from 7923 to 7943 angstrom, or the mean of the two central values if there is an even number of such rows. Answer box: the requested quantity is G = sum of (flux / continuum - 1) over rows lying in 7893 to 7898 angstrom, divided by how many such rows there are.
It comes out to -0.004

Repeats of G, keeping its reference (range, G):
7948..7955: 0.012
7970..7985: 0.037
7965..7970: 0.030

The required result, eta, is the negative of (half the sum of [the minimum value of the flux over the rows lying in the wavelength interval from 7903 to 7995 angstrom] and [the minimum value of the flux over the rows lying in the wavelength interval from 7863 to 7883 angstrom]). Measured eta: -11.0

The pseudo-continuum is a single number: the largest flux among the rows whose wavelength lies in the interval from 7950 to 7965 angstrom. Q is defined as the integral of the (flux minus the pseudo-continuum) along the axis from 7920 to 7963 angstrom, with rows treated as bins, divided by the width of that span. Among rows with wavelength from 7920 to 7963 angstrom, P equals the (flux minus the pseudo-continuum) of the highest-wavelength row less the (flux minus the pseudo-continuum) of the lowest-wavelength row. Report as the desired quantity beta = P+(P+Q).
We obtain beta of 1.26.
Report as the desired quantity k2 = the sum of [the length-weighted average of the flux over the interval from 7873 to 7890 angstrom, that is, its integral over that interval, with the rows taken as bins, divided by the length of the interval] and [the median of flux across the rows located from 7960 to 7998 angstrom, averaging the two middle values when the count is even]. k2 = 23.1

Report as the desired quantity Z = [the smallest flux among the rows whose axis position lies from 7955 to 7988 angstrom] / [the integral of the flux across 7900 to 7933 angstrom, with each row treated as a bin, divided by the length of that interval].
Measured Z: 1.02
